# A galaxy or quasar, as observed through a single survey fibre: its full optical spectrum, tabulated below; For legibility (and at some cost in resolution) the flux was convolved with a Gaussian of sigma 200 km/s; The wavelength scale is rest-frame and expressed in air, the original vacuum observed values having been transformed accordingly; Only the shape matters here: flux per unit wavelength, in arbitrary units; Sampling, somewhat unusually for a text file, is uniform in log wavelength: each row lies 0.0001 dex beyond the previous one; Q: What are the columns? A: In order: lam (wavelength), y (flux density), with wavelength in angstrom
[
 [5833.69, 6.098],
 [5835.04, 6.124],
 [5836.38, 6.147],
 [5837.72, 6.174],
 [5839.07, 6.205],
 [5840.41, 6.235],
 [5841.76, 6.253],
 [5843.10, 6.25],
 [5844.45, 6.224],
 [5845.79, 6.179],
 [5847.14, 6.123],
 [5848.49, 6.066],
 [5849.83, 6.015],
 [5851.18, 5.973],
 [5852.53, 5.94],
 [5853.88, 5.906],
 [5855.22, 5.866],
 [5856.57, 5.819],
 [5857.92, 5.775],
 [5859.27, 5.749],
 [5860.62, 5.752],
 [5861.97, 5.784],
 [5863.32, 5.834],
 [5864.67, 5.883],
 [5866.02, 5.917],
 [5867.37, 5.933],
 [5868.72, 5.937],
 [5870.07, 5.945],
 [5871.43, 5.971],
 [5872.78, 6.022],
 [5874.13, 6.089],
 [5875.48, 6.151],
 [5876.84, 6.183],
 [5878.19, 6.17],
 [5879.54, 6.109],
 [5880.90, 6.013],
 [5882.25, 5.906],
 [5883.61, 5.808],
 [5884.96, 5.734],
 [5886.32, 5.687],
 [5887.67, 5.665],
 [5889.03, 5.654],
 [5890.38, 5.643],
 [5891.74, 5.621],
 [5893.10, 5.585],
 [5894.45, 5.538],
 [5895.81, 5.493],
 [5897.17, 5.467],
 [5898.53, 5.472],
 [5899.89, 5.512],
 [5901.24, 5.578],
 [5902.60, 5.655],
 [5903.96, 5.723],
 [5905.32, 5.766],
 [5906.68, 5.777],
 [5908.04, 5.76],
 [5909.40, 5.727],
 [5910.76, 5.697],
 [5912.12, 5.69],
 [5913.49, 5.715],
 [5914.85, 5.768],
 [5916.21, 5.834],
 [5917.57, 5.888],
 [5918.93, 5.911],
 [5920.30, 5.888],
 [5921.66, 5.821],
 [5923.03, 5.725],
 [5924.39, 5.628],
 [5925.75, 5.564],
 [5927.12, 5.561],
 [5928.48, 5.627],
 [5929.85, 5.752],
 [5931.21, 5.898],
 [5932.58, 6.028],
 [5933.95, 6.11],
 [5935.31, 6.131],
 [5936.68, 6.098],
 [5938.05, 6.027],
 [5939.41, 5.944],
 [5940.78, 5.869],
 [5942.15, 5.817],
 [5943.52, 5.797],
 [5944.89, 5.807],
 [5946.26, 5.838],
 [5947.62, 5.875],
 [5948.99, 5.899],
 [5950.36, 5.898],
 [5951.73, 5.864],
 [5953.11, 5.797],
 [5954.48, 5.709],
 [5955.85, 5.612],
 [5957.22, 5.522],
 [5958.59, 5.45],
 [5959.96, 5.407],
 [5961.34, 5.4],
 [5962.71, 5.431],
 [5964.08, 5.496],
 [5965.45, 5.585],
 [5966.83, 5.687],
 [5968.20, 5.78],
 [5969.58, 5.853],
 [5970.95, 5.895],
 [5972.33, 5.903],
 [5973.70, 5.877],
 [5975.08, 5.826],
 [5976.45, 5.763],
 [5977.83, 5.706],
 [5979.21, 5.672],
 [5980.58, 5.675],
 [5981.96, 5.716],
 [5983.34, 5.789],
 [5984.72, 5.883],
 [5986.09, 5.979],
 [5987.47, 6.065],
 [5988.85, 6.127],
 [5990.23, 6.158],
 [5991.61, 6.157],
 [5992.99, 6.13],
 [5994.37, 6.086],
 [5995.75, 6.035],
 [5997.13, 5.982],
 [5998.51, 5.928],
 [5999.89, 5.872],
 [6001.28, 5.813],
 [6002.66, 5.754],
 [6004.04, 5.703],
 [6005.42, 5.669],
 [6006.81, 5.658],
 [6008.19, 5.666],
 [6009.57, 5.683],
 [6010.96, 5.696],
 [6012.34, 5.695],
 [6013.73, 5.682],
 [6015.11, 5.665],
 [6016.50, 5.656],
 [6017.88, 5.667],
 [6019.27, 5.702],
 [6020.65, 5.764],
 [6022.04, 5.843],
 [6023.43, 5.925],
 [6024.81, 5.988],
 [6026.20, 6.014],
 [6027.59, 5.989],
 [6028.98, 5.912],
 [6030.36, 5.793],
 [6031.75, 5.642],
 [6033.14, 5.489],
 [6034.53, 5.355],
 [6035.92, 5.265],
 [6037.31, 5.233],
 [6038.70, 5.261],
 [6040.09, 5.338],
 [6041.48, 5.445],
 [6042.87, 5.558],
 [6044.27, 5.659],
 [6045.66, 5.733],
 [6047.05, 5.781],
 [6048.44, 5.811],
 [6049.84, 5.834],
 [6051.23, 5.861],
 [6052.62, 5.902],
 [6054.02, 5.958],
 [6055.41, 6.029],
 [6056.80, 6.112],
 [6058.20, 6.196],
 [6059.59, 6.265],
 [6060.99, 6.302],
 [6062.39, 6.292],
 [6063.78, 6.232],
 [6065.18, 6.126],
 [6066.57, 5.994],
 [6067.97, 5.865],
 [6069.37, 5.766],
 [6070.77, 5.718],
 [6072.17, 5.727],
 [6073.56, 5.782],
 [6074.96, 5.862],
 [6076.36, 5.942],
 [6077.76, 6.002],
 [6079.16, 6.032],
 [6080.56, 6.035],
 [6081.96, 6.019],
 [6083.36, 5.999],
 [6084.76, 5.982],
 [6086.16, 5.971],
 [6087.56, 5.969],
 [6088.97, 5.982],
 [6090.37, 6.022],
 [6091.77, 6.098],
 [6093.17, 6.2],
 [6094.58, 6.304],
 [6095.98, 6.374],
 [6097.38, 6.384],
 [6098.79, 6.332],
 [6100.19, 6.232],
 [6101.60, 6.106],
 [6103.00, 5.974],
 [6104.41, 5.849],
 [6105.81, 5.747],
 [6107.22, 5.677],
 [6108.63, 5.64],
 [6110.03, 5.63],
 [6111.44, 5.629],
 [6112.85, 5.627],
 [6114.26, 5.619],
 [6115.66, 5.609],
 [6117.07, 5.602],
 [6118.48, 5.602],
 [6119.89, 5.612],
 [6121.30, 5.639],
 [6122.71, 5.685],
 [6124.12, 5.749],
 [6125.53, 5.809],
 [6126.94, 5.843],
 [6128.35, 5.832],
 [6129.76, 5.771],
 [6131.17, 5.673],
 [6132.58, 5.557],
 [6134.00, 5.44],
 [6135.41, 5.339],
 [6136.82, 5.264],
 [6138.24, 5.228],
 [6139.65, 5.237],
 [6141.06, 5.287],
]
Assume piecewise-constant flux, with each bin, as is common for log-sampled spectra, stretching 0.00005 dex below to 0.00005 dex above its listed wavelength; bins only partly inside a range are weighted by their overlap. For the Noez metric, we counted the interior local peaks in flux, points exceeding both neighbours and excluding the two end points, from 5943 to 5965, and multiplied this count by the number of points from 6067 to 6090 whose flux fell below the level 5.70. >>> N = 0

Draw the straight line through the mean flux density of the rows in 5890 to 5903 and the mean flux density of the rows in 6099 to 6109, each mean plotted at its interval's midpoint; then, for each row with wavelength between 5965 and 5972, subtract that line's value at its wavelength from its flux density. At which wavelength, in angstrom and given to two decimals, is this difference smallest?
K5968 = 5965.45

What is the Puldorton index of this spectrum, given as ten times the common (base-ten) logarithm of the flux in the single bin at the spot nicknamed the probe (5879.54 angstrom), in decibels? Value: 7.86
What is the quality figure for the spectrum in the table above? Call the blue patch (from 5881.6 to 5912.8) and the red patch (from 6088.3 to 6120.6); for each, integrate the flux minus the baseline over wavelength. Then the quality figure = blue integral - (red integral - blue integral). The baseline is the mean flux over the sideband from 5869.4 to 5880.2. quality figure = -21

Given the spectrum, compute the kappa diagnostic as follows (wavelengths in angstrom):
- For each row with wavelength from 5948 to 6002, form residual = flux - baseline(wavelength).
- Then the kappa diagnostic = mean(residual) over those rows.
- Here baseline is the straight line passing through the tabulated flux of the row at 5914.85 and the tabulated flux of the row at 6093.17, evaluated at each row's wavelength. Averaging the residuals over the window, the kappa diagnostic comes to -0.11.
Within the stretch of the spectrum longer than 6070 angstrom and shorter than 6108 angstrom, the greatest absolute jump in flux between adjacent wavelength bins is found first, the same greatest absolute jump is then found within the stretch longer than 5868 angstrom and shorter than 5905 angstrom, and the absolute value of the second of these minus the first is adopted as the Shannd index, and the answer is 0.025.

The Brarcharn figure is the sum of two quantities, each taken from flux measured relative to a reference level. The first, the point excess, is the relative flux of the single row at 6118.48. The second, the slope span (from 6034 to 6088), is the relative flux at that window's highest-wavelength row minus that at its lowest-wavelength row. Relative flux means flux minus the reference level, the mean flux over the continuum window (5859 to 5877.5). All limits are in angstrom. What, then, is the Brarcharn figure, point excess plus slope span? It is 0.3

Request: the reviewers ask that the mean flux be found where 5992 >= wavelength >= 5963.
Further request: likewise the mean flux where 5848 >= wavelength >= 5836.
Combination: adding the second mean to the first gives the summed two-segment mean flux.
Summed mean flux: 12.0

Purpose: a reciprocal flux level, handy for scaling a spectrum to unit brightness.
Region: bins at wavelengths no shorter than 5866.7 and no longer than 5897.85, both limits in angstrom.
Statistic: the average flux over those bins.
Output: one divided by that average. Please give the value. 0.171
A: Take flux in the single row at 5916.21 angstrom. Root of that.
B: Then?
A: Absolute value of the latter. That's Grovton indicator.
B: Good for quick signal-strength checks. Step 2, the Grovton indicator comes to 2.42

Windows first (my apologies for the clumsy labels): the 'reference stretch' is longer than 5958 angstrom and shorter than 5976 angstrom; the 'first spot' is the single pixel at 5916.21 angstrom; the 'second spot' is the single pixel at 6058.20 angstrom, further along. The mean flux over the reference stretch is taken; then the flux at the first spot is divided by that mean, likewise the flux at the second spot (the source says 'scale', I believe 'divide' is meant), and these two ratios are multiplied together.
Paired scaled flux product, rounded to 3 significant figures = 1.13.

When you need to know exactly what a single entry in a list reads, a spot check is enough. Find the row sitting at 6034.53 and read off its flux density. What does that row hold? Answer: 5.355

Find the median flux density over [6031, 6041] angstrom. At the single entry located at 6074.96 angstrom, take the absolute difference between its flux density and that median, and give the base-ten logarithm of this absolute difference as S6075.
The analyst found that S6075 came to -0.28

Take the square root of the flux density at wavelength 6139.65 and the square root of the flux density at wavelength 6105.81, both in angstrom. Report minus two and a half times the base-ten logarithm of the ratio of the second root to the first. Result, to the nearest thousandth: -0.050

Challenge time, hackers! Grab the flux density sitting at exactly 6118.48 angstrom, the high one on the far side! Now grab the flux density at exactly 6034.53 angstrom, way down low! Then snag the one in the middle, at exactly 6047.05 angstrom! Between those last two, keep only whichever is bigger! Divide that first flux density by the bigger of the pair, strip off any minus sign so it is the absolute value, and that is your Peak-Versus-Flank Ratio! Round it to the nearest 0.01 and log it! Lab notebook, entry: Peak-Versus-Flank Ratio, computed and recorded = 0.97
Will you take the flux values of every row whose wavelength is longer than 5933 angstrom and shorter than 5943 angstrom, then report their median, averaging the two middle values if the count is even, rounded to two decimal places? 6.03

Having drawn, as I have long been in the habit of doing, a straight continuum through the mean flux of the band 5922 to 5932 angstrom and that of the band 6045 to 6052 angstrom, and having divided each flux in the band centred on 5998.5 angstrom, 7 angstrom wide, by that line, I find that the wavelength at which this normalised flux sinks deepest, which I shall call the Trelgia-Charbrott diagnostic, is 6001.28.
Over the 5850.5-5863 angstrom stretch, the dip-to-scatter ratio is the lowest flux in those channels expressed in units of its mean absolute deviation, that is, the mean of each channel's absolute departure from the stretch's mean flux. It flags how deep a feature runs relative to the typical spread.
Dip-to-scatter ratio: 80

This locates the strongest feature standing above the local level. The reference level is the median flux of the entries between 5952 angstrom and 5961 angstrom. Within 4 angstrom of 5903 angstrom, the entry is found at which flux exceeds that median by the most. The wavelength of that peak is 5906.68 angstrom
